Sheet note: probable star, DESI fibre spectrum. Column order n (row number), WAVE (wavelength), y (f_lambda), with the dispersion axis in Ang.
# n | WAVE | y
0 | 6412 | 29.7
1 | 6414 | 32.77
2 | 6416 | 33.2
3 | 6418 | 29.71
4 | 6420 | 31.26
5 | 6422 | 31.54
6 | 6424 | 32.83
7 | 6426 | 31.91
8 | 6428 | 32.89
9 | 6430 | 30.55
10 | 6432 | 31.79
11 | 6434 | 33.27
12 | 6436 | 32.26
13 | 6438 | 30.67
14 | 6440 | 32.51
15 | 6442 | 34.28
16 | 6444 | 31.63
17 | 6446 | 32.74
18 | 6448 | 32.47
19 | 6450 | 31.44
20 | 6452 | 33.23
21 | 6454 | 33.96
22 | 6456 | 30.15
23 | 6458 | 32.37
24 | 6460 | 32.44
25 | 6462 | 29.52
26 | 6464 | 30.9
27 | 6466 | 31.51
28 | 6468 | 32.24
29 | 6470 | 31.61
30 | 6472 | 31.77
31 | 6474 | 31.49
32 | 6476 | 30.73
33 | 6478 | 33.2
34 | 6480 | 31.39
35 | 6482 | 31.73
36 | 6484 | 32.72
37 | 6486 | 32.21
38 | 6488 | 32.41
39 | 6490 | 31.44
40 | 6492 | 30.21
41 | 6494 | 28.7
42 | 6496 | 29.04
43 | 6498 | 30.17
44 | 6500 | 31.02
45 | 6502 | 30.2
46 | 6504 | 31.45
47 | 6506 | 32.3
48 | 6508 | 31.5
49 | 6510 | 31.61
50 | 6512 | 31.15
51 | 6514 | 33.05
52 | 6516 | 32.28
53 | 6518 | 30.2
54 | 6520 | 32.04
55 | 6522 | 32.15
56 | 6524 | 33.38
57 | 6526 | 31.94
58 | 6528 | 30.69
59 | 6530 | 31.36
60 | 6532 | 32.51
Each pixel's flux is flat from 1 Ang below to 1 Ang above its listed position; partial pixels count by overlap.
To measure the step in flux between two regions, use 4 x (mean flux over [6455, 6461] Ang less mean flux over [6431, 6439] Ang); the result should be -1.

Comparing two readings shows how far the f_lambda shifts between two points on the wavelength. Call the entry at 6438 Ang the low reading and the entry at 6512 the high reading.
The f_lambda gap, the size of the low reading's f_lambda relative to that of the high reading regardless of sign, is 0.48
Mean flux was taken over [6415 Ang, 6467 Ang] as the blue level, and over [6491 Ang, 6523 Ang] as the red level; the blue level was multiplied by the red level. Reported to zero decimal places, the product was 993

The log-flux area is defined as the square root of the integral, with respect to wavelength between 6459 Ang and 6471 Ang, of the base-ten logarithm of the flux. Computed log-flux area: 4.24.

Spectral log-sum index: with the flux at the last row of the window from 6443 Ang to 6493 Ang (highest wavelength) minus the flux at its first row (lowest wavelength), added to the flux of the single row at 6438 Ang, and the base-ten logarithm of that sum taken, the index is 1.47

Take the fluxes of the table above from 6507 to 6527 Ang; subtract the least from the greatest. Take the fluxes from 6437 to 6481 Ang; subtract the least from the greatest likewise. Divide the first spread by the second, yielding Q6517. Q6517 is 0.67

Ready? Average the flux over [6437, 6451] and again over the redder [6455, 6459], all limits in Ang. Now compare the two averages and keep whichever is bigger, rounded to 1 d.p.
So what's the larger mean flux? 32.2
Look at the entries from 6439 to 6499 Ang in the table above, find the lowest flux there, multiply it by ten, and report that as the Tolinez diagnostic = 287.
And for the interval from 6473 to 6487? 307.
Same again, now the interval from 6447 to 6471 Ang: 295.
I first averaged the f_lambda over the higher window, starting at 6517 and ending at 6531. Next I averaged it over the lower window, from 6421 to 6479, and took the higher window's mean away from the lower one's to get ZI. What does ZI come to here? 0.3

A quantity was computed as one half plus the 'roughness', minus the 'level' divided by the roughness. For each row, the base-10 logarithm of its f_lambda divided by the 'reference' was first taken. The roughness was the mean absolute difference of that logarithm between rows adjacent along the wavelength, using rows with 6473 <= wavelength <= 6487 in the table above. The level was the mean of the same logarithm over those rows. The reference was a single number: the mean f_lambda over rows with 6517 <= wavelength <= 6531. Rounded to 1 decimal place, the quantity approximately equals 0.3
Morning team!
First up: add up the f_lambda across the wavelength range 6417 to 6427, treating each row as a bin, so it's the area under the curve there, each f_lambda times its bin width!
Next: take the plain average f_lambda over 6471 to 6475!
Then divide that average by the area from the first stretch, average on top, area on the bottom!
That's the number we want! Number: 0.101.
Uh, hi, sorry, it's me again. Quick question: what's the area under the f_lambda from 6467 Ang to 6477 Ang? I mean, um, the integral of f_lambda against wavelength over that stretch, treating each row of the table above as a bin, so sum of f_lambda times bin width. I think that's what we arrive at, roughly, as 316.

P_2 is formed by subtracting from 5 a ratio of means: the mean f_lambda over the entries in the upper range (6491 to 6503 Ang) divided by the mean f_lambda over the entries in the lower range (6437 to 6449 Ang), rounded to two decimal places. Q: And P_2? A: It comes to 4.08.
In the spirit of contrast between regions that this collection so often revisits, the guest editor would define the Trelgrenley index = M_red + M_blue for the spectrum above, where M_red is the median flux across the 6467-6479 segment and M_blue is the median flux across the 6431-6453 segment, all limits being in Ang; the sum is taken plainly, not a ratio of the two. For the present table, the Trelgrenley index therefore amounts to 64.2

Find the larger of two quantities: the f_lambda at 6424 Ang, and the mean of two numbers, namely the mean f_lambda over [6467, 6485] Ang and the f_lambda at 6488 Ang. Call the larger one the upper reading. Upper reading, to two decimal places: 32.83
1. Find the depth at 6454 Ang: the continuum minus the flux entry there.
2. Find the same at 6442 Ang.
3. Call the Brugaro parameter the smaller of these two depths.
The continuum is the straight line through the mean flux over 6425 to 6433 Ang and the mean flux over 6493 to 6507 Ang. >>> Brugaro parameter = -2.7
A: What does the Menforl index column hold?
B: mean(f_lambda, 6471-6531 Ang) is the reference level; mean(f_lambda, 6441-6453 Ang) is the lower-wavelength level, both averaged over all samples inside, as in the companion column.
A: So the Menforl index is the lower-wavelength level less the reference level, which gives 1.2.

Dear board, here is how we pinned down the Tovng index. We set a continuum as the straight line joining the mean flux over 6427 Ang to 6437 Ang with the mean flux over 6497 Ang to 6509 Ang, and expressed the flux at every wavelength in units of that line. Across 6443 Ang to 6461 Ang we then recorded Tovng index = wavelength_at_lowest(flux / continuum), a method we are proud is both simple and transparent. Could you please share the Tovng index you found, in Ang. 6456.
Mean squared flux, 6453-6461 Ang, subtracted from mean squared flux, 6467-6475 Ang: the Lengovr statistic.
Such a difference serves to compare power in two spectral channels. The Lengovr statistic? -31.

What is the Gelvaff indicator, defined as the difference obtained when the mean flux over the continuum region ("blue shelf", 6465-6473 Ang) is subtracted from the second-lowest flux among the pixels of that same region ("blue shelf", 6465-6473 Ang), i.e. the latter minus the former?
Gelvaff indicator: -0.2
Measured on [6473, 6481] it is -0.3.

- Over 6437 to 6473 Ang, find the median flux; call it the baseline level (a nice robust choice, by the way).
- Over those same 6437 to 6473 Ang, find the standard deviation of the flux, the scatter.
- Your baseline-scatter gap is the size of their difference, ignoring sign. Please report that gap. 30.8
